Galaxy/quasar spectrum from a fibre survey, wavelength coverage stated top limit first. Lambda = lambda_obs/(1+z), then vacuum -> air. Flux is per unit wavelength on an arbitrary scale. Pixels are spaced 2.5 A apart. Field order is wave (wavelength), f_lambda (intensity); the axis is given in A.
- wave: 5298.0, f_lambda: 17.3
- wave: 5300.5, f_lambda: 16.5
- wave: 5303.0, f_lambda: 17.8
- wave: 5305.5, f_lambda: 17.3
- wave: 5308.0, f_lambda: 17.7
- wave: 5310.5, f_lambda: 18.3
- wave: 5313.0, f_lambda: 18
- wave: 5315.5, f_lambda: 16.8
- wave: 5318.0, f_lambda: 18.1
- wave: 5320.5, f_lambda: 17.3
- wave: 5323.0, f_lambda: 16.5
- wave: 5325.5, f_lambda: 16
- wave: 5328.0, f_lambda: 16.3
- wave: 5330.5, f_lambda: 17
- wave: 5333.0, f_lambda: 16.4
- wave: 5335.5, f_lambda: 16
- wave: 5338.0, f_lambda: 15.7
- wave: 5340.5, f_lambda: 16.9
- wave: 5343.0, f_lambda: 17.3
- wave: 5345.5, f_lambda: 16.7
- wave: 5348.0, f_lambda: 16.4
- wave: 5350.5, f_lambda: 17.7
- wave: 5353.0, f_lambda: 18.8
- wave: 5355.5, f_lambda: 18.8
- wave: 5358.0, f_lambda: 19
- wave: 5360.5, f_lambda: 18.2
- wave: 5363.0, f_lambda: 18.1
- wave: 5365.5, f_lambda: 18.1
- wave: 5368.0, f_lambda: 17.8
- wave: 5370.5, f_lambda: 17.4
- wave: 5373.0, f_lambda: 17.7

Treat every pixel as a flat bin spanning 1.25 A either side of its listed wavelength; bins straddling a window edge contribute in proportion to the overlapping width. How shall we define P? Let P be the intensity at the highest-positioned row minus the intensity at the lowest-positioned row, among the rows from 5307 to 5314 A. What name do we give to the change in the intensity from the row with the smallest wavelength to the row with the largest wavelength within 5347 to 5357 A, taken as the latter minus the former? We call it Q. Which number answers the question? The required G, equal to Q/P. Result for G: 8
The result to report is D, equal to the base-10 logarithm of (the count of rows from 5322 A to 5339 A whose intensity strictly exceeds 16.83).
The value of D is 0.00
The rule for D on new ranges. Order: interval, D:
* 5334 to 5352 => 0.48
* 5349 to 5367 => 0.85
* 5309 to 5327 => 0.60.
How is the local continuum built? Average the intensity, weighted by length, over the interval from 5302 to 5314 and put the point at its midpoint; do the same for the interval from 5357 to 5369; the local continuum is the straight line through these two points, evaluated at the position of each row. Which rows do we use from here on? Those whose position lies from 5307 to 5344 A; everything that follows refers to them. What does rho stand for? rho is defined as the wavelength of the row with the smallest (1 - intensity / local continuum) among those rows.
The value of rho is 5310.5 A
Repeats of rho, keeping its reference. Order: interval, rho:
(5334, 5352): 5350.5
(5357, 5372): 5358.0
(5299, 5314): 5310.5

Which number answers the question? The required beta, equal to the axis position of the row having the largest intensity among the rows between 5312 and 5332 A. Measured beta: 5318.0 A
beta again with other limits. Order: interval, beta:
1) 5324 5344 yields 5343.0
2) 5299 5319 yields 5310.5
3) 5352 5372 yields 5358.0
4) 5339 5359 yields 5358.0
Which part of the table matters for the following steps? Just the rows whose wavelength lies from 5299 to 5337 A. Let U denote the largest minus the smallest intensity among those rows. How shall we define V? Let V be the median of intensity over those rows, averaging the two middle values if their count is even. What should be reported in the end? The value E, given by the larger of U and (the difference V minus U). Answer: 14.7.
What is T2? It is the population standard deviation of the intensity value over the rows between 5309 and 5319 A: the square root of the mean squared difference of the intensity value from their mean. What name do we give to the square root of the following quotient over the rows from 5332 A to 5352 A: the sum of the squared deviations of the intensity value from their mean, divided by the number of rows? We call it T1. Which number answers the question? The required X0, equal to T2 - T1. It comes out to 0.0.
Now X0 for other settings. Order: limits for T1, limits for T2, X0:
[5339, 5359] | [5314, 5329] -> -0.3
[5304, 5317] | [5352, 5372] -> 0.0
